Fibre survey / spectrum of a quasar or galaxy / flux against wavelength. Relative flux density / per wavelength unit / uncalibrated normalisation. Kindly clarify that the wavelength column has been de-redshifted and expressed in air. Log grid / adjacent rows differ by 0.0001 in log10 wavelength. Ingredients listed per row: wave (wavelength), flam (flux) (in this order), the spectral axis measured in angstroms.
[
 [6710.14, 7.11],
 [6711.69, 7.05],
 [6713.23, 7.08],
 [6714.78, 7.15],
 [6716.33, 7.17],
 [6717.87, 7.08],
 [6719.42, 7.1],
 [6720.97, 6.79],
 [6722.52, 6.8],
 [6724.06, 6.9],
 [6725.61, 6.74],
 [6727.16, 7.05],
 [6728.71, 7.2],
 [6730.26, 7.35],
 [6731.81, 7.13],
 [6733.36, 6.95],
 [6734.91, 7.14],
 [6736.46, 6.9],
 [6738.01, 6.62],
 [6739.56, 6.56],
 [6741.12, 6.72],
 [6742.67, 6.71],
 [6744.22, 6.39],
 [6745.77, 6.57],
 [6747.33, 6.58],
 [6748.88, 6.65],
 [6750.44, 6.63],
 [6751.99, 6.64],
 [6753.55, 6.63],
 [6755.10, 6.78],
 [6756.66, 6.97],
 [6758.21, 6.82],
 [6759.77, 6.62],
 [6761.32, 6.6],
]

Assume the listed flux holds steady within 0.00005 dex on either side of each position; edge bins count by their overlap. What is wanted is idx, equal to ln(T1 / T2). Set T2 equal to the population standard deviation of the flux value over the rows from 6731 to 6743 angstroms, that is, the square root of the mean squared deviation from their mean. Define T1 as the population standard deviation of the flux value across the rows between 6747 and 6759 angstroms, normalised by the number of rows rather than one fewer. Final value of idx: -0.5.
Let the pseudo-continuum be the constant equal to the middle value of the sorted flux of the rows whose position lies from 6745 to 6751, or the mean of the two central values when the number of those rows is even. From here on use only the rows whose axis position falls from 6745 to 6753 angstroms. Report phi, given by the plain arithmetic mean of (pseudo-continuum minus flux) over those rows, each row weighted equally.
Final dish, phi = -0.01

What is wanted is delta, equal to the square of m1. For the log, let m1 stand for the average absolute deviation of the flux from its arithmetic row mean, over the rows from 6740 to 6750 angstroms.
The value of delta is 0.008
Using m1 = 0.090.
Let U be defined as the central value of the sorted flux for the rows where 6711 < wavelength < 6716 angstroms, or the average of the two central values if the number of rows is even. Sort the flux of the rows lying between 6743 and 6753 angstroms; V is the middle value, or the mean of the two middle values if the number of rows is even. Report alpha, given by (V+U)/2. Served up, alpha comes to 6.84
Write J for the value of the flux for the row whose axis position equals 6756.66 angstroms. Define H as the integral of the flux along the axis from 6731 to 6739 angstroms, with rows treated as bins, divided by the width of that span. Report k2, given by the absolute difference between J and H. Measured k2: 0.0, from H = 6.9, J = 6.97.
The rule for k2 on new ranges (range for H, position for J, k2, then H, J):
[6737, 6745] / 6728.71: 0.6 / 6.6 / 7.2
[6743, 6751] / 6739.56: 0.0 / 6.6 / 6.56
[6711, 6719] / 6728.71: 0.1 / 7.1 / 7.2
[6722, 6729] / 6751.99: 0.3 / 6.9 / 6.64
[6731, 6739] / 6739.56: 0.4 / 6.9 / 6.56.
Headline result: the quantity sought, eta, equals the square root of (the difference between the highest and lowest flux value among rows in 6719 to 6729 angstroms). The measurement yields 0.68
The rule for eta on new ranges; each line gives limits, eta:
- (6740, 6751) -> 0.57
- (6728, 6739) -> 0.85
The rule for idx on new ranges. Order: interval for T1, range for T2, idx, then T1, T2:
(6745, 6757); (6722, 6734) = -0.4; 0.12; 0.19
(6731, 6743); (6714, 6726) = 0.2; 0.21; 0.17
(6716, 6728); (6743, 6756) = 0.4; 0.16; 0.10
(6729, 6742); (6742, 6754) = 1.1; 0.26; 0.09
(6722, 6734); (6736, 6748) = 0.3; 0.19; 0.14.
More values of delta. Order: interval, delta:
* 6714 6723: 0.022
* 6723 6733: 0.027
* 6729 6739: 0.037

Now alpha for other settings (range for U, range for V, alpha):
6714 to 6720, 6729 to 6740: 7.04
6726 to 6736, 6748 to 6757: 6.89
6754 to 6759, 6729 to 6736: 6.98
